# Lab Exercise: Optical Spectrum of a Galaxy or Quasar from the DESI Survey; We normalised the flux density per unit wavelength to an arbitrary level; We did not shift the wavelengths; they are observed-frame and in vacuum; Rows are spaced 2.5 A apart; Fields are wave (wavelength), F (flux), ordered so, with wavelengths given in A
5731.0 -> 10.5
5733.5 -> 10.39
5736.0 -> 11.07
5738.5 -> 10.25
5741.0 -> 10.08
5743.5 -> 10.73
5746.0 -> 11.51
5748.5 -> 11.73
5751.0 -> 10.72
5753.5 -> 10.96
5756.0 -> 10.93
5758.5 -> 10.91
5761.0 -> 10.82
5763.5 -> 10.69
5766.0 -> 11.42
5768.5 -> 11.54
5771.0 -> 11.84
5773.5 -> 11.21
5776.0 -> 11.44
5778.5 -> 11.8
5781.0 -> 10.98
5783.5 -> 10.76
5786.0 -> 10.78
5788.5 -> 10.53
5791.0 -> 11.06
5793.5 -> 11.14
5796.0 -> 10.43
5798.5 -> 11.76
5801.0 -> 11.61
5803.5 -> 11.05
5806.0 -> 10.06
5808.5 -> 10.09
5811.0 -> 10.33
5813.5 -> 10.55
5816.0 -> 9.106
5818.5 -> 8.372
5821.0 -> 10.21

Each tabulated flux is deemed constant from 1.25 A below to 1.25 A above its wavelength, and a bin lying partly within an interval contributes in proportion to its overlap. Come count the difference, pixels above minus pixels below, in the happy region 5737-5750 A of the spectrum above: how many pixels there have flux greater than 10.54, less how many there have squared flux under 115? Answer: 1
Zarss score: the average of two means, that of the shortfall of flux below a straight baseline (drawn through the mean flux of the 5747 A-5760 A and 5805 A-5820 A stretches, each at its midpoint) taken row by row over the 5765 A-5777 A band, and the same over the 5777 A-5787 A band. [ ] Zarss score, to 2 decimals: -0.75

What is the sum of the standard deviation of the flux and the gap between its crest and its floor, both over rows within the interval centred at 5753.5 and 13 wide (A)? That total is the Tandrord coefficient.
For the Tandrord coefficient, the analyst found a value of 1.4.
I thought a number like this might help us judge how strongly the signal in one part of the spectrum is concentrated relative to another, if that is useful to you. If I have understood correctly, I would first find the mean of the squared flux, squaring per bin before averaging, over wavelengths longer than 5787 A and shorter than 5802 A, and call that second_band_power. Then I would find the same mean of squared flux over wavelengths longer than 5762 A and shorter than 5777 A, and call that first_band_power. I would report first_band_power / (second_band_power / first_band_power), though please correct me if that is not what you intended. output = 135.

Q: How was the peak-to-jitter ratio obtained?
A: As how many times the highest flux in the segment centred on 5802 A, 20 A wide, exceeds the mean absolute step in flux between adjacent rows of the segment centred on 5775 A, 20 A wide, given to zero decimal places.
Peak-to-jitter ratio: 31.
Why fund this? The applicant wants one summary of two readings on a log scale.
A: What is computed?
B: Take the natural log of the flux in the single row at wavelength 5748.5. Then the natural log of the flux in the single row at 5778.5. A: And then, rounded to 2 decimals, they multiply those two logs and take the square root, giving 2.47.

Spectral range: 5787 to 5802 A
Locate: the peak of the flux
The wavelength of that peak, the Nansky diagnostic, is 5798.5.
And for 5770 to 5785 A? 5771.0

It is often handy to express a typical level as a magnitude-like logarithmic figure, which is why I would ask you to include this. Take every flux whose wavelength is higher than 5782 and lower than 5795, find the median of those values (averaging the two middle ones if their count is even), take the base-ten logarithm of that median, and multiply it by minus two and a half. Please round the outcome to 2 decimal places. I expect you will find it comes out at -2.58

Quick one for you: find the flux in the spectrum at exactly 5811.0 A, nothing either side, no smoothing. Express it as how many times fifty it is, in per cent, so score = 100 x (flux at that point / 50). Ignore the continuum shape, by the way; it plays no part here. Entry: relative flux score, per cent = 20.7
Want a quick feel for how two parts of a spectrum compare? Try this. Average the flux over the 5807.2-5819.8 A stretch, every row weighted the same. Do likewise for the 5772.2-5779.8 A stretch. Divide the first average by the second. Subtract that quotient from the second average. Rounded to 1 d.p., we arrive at 10.6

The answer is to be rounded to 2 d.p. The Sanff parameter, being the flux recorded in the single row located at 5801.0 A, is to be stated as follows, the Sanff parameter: 11.61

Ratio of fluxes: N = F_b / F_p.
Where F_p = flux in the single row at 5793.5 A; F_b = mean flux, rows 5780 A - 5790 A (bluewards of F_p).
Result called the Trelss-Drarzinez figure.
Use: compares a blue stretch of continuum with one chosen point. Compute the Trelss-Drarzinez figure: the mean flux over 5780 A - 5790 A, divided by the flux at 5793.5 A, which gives 0.97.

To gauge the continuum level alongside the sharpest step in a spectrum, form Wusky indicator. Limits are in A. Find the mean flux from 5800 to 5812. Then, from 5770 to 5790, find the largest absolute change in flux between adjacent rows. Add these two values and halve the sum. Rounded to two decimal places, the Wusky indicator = 5.72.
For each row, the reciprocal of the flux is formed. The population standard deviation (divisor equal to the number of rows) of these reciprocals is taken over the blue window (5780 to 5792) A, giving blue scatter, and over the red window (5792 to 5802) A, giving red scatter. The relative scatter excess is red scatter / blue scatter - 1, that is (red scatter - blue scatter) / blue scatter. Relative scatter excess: 1.7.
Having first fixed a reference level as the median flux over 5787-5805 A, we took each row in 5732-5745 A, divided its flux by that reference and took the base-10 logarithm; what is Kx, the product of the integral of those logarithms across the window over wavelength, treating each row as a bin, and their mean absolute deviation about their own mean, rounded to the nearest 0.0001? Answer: -0.0037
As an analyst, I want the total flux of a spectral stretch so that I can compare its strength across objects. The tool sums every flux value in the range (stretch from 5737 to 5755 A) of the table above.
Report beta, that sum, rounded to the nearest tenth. 76.0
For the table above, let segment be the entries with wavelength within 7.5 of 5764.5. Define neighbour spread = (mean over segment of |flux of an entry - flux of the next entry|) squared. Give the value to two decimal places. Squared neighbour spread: 0.08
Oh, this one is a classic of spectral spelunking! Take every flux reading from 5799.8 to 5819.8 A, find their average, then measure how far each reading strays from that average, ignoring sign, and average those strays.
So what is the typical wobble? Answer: 0.74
